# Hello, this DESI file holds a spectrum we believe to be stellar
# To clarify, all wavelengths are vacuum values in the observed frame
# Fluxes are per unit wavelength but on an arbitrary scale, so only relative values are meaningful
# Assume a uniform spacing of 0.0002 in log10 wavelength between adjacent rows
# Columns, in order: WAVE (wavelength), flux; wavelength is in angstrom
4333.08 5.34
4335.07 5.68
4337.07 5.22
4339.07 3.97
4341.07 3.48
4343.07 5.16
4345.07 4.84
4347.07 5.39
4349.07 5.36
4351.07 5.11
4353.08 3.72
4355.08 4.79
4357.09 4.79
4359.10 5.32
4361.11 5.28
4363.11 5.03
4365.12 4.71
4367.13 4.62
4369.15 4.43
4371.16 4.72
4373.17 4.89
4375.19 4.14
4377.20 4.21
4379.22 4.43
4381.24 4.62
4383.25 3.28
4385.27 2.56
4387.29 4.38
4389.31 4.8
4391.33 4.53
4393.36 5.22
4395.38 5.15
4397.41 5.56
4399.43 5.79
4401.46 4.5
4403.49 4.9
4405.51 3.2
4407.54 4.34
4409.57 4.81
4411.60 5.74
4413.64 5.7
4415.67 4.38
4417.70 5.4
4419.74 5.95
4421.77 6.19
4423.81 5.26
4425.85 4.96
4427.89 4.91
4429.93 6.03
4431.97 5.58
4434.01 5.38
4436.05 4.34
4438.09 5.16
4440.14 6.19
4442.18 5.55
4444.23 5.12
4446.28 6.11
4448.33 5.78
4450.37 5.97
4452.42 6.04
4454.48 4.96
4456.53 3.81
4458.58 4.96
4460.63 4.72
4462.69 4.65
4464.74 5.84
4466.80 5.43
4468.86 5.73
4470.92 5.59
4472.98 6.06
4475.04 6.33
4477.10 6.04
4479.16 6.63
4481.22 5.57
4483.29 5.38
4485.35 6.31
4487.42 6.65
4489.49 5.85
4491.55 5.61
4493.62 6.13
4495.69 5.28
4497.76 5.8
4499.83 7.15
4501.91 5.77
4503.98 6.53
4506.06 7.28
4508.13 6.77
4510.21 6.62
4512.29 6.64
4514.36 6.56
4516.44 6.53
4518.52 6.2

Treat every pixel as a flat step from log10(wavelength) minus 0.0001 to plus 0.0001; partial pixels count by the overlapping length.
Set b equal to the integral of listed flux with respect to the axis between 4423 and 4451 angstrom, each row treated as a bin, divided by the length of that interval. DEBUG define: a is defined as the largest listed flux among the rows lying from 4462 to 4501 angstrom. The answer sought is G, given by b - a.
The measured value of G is -1.7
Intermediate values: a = 7.15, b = 5.45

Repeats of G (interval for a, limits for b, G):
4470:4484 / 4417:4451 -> -1.1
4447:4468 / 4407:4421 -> -0.8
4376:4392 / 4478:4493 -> 1.2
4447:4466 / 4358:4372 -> -1.2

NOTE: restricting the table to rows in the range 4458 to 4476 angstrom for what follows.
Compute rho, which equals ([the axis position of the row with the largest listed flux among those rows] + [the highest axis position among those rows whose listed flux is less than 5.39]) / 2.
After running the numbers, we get 4468.9 angstrom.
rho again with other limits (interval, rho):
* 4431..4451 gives 4442.2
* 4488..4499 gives 4494.7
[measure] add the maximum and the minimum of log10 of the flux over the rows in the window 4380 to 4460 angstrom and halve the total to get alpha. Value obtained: 0.60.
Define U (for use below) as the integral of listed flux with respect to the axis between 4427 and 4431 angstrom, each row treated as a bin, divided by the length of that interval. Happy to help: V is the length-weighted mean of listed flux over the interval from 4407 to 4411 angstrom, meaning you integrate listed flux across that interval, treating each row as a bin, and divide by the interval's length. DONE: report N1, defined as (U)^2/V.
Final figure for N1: 6.4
